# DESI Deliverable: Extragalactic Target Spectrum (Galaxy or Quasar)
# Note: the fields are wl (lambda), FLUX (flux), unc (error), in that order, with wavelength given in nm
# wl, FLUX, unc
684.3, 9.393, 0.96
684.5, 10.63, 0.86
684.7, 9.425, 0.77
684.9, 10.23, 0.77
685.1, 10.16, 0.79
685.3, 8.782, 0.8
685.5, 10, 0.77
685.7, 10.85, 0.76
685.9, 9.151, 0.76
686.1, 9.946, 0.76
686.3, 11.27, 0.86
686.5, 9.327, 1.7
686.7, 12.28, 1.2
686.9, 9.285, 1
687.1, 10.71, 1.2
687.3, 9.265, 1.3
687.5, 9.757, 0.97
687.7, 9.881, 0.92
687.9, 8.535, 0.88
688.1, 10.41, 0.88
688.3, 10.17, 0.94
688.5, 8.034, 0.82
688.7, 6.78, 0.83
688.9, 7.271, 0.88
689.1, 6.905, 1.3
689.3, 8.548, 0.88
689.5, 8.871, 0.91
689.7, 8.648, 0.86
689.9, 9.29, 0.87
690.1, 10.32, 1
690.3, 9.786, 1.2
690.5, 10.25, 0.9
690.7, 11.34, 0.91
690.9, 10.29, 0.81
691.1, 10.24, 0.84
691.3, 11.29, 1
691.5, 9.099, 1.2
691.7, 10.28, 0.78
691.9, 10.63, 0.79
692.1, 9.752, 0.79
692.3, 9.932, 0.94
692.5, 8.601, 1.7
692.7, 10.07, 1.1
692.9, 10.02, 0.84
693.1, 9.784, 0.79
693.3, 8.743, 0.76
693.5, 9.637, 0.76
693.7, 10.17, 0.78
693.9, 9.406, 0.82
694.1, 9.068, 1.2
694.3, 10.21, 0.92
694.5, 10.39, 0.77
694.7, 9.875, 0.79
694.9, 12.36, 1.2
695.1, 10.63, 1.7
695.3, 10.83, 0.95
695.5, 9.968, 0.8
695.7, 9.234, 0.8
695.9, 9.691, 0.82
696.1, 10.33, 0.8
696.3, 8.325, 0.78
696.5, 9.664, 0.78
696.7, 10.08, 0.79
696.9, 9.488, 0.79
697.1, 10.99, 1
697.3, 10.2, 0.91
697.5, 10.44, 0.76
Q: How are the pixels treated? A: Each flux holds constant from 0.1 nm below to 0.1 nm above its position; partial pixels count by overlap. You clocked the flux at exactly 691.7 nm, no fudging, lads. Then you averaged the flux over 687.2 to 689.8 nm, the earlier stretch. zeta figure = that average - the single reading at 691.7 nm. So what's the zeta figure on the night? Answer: -1.6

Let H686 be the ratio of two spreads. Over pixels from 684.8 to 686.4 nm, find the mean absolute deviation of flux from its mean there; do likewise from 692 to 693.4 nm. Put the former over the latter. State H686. 1.14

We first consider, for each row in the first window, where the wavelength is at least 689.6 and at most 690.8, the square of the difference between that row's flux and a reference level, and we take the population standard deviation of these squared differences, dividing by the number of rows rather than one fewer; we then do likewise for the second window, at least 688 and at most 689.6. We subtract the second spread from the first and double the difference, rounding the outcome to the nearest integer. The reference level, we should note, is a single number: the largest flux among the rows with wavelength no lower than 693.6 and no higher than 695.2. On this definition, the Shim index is -12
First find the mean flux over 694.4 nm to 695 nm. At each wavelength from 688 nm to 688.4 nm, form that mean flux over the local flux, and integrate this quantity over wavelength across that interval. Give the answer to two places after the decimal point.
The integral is 0.42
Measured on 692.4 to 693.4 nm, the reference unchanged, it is 1.16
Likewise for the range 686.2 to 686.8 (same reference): 0.60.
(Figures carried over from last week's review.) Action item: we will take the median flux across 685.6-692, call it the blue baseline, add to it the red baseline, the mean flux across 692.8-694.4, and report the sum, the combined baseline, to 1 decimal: 19.5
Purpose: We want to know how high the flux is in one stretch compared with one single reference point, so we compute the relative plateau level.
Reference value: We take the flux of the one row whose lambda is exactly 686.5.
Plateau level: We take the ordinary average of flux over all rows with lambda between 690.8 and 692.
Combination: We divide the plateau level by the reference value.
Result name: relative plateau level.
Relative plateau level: 1.10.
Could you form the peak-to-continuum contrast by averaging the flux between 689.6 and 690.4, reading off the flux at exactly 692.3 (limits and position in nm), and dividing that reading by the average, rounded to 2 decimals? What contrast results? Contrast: 1.04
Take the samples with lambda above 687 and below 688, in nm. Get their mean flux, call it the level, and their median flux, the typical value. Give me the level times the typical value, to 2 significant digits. 94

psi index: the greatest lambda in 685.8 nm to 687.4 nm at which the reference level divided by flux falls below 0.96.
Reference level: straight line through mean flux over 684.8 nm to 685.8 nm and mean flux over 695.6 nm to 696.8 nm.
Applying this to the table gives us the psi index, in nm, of 687.1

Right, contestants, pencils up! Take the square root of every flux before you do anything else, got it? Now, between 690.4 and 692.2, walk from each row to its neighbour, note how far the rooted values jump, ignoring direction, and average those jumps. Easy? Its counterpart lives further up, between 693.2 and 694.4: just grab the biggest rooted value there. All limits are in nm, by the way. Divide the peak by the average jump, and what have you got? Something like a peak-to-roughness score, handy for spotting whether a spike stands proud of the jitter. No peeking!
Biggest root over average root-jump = 21.0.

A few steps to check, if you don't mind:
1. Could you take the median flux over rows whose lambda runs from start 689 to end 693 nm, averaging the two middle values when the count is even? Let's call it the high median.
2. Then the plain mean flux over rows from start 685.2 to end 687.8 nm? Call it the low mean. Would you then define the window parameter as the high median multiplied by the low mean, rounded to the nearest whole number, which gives 100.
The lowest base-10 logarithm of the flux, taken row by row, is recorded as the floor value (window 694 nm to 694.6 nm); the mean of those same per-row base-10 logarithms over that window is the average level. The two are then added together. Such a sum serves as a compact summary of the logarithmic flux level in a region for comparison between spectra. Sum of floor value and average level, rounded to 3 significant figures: 1.95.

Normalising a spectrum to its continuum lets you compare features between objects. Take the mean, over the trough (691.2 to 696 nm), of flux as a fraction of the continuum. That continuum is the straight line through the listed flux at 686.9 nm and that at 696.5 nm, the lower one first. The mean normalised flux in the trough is 1.05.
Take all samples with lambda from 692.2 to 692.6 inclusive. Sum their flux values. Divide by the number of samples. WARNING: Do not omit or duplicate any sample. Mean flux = 9.3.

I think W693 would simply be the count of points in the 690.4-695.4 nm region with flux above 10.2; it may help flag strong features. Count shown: 12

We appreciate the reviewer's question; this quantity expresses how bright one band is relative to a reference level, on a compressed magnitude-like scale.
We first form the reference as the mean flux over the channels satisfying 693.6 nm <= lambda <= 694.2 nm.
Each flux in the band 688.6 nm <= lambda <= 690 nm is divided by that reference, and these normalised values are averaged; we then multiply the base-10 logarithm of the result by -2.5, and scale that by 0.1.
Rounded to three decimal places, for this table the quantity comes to 0.019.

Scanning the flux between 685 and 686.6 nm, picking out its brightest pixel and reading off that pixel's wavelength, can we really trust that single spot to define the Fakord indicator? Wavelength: 686.3 nm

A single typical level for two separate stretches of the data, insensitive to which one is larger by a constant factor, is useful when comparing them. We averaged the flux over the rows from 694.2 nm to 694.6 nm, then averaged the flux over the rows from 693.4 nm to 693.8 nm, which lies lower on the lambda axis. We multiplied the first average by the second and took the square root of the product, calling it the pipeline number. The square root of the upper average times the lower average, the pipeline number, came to 10.1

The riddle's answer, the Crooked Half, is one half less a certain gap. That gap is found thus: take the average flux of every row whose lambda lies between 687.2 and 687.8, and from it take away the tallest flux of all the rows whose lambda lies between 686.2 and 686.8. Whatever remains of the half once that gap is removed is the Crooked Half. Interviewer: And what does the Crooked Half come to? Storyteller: 3.1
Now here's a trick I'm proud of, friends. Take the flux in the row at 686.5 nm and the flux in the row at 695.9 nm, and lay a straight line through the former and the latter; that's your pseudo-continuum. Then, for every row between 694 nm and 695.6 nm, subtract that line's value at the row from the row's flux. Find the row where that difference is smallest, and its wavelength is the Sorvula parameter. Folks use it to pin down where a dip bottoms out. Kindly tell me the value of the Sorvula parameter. 694.1 nm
